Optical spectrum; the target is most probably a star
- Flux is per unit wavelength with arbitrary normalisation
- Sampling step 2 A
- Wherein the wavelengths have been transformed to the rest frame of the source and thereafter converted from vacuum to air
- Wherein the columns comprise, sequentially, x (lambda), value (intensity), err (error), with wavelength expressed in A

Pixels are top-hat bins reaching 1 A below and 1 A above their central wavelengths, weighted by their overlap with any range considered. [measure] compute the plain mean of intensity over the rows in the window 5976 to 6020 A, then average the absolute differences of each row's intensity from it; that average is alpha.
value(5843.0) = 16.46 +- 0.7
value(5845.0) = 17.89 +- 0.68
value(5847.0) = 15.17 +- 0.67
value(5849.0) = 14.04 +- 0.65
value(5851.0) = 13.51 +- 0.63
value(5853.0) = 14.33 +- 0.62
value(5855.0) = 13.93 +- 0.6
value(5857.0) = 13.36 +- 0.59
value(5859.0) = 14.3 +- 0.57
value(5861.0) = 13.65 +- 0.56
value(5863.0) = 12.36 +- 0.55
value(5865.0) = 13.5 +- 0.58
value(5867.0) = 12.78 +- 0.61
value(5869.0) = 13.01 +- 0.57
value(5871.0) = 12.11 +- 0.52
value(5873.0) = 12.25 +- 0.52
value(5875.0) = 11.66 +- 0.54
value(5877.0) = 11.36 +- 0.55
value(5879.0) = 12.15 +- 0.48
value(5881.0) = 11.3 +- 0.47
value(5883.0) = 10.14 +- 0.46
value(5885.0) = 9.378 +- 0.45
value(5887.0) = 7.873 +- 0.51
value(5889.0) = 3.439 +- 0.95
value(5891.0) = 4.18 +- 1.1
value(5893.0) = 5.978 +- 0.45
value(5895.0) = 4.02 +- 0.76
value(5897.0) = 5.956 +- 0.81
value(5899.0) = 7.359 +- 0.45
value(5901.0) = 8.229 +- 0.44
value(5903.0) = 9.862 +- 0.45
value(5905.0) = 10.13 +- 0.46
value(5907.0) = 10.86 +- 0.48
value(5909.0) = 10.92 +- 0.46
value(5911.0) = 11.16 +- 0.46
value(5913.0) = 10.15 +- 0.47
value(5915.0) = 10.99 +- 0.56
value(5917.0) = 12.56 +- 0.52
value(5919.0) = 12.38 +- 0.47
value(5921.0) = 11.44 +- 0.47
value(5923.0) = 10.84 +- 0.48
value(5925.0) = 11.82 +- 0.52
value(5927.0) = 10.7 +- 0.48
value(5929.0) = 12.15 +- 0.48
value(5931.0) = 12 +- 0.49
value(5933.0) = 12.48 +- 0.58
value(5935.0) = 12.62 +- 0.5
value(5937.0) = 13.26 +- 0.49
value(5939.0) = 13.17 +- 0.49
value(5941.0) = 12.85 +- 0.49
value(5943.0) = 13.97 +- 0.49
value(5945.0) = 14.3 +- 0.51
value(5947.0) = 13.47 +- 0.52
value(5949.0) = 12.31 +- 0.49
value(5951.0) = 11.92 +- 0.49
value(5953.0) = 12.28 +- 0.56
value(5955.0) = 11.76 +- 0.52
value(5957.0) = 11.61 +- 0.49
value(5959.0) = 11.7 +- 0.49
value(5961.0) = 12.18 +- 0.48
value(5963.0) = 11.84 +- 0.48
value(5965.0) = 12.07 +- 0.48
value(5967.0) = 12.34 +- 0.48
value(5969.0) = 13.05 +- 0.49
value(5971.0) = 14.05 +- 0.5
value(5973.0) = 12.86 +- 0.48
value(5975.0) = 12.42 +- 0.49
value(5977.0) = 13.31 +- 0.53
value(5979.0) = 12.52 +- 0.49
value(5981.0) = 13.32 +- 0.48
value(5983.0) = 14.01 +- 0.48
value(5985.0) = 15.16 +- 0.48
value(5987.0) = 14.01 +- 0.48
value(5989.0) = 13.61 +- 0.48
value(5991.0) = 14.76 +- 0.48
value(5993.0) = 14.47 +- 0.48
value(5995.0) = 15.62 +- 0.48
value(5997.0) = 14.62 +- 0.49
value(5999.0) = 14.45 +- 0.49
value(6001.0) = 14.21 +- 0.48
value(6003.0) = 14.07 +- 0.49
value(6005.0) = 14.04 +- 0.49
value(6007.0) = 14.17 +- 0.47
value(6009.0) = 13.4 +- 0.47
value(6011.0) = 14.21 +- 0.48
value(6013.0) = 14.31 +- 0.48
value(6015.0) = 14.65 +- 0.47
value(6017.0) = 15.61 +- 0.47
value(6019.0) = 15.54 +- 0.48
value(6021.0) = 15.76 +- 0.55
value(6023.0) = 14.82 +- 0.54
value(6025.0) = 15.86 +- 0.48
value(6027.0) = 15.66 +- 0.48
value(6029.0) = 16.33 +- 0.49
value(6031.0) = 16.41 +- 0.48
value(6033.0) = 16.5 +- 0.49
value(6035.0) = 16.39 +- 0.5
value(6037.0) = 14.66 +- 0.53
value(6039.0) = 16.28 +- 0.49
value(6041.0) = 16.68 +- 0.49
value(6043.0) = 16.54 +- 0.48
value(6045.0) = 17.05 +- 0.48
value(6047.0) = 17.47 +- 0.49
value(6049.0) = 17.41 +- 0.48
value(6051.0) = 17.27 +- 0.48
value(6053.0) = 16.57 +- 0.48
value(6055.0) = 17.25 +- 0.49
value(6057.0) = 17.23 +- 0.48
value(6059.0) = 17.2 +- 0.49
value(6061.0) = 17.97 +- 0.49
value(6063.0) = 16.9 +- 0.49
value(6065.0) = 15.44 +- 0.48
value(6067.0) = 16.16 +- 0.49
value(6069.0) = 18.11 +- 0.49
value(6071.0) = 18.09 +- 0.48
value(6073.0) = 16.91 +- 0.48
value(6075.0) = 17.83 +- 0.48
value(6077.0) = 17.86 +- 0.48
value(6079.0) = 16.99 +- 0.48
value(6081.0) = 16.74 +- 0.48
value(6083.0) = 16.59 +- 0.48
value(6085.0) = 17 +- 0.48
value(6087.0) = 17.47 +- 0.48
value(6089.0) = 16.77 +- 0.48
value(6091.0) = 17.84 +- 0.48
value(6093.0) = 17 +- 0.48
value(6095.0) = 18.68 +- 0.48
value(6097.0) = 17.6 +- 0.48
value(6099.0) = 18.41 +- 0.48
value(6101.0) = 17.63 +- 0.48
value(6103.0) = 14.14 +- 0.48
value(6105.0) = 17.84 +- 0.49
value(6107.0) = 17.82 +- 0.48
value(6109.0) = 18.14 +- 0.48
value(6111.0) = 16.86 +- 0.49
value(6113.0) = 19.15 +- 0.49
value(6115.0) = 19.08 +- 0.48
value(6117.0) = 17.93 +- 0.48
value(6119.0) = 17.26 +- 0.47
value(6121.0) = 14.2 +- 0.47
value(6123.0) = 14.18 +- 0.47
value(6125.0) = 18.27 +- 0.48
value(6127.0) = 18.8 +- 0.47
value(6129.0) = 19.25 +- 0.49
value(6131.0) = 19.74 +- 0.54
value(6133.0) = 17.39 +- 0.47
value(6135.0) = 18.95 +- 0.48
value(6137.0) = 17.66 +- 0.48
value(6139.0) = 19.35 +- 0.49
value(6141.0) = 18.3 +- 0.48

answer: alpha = 0.6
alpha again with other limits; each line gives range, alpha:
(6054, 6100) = 0.6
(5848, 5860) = 0.3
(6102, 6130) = 1.4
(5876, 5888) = 1.2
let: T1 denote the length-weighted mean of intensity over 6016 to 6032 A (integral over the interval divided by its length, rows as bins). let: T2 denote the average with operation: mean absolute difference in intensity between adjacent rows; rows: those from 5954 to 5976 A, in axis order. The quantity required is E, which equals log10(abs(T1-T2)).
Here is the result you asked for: 1.18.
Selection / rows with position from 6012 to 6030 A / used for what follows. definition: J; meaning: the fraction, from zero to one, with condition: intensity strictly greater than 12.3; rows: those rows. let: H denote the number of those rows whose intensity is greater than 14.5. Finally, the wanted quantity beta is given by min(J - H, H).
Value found -7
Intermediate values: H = 8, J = 1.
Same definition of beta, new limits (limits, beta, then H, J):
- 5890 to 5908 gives 0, 0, 0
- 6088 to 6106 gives -7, 8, 1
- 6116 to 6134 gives -6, 7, 1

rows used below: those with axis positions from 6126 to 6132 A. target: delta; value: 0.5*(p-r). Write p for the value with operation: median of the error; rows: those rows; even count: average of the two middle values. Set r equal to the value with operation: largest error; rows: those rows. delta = -0.0250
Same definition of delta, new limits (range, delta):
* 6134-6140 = -0.0050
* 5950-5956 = -0.0200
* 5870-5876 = -0.0100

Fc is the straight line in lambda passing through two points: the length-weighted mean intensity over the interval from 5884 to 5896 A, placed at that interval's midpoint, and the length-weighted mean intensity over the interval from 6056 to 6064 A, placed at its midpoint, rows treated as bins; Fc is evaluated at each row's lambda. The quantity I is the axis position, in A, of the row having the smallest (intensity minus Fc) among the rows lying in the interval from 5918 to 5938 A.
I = 5927.0 A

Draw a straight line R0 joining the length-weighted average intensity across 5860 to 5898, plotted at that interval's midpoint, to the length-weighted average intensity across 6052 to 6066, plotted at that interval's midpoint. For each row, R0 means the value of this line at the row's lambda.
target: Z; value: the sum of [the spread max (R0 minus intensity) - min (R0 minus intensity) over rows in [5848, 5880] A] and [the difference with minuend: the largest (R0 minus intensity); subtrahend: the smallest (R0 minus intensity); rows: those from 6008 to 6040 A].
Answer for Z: 6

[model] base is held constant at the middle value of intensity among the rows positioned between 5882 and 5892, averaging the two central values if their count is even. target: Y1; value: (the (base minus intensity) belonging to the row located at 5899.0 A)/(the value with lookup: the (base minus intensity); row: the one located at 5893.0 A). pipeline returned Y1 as 0.3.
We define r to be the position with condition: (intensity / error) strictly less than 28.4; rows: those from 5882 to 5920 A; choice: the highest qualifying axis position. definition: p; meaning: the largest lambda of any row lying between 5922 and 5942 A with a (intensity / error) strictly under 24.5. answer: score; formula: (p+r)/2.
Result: 5926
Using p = 5933.0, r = 5919.0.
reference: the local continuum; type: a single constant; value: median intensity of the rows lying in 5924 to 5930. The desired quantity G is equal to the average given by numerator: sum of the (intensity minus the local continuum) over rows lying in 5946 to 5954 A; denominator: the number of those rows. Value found 1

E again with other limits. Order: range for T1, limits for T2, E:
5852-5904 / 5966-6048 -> 0.99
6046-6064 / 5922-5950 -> 1.22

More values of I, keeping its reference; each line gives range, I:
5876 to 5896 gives 5889.0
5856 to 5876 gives 5875.0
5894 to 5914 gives 5895.0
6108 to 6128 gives 6123.0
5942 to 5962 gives 5959.0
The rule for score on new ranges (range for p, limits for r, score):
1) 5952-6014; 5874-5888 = 5923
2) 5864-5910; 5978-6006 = 5949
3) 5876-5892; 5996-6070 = 5964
